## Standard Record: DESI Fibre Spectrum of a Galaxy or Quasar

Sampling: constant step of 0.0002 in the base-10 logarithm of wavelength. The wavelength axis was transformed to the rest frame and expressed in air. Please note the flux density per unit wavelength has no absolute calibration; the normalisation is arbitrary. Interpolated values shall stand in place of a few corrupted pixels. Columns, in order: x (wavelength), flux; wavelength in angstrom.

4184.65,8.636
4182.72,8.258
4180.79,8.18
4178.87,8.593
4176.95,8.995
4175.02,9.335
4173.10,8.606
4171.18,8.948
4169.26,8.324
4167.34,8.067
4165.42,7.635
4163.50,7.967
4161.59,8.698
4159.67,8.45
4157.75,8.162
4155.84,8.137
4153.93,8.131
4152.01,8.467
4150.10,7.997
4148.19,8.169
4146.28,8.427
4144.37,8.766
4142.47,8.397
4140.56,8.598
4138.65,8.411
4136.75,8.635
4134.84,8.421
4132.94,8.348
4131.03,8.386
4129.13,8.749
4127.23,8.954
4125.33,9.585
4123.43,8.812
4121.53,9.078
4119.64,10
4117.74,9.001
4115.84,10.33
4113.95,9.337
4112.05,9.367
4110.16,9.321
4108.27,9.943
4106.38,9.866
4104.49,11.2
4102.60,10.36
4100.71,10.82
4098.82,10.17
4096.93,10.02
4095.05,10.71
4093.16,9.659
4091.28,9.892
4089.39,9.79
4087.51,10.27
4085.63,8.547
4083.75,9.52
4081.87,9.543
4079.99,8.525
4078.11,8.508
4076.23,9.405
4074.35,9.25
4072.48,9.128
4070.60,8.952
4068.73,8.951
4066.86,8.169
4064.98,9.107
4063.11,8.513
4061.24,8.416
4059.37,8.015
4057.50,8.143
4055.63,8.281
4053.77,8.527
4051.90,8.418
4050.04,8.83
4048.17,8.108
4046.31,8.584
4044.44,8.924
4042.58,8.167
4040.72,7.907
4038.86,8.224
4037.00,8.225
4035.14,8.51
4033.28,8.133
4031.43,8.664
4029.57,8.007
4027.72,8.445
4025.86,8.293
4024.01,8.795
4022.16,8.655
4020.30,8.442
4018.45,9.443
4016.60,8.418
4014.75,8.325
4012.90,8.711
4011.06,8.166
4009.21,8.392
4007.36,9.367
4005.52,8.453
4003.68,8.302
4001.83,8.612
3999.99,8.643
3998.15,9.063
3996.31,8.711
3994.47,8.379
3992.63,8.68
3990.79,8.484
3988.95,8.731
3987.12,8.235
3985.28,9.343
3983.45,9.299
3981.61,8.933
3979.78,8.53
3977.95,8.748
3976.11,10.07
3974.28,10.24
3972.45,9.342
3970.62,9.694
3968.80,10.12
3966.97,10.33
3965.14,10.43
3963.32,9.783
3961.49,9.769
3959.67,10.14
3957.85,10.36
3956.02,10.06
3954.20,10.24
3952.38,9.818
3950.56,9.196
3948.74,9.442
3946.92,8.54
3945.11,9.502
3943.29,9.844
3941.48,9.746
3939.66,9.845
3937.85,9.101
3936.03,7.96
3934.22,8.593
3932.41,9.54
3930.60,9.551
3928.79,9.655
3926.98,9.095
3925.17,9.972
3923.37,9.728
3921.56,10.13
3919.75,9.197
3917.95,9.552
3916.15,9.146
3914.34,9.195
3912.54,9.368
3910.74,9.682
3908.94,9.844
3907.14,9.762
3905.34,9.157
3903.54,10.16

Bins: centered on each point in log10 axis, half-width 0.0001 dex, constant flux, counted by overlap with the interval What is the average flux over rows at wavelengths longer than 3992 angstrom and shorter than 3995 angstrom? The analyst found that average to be 8.5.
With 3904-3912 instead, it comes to 9.6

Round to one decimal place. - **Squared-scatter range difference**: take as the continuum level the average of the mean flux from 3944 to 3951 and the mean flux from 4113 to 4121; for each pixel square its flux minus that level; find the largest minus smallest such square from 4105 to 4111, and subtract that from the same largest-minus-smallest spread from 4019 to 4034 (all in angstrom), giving 1.3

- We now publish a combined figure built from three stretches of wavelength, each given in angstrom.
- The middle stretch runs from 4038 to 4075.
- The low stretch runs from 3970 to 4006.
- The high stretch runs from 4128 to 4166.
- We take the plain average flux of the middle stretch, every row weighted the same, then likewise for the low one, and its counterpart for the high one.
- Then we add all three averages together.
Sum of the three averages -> 25.8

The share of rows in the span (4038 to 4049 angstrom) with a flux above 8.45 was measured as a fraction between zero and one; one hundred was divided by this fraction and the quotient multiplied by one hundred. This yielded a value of 30000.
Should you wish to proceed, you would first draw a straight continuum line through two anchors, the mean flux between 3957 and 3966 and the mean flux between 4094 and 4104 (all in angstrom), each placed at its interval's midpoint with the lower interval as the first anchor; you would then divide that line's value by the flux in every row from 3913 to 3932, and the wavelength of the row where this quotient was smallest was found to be 3921.56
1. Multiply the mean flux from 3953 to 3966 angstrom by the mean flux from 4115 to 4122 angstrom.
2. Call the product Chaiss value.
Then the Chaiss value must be 97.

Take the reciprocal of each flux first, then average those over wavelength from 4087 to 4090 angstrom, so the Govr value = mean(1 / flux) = 0.100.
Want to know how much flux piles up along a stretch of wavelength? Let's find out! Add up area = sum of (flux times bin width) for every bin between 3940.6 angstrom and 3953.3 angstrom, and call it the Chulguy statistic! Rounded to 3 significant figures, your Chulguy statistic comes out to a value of 120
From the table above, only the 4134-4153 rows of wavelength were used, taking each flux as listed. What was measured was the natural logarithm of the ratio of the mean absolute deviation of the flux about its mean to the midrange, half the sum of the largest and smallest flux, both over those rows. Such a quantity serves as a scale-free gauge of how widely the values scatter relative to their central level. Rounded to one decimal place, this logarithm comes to -4.0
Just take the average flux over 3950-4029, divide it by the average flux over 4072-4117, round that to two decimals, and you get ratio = 0.94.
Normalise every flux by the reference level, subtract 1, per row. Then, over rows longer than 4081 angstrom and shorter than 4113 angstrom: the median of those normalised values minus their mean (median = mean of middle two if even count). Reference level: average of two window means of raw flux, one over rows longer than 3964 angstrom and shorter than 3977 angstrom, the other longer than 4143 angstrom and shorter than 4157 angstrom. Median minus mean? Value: -0.005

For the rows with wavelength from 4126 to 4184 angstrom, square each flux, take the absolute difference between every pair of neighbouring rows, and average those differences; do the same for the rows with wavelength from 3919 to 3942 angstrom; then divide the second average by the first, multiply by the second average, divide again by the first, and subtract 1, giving 3.1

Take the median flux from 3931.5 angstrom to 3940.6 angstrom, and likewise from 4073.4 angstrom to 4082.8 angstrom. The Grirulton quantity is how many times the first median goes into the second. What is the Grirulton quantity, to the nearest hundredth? 1.02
